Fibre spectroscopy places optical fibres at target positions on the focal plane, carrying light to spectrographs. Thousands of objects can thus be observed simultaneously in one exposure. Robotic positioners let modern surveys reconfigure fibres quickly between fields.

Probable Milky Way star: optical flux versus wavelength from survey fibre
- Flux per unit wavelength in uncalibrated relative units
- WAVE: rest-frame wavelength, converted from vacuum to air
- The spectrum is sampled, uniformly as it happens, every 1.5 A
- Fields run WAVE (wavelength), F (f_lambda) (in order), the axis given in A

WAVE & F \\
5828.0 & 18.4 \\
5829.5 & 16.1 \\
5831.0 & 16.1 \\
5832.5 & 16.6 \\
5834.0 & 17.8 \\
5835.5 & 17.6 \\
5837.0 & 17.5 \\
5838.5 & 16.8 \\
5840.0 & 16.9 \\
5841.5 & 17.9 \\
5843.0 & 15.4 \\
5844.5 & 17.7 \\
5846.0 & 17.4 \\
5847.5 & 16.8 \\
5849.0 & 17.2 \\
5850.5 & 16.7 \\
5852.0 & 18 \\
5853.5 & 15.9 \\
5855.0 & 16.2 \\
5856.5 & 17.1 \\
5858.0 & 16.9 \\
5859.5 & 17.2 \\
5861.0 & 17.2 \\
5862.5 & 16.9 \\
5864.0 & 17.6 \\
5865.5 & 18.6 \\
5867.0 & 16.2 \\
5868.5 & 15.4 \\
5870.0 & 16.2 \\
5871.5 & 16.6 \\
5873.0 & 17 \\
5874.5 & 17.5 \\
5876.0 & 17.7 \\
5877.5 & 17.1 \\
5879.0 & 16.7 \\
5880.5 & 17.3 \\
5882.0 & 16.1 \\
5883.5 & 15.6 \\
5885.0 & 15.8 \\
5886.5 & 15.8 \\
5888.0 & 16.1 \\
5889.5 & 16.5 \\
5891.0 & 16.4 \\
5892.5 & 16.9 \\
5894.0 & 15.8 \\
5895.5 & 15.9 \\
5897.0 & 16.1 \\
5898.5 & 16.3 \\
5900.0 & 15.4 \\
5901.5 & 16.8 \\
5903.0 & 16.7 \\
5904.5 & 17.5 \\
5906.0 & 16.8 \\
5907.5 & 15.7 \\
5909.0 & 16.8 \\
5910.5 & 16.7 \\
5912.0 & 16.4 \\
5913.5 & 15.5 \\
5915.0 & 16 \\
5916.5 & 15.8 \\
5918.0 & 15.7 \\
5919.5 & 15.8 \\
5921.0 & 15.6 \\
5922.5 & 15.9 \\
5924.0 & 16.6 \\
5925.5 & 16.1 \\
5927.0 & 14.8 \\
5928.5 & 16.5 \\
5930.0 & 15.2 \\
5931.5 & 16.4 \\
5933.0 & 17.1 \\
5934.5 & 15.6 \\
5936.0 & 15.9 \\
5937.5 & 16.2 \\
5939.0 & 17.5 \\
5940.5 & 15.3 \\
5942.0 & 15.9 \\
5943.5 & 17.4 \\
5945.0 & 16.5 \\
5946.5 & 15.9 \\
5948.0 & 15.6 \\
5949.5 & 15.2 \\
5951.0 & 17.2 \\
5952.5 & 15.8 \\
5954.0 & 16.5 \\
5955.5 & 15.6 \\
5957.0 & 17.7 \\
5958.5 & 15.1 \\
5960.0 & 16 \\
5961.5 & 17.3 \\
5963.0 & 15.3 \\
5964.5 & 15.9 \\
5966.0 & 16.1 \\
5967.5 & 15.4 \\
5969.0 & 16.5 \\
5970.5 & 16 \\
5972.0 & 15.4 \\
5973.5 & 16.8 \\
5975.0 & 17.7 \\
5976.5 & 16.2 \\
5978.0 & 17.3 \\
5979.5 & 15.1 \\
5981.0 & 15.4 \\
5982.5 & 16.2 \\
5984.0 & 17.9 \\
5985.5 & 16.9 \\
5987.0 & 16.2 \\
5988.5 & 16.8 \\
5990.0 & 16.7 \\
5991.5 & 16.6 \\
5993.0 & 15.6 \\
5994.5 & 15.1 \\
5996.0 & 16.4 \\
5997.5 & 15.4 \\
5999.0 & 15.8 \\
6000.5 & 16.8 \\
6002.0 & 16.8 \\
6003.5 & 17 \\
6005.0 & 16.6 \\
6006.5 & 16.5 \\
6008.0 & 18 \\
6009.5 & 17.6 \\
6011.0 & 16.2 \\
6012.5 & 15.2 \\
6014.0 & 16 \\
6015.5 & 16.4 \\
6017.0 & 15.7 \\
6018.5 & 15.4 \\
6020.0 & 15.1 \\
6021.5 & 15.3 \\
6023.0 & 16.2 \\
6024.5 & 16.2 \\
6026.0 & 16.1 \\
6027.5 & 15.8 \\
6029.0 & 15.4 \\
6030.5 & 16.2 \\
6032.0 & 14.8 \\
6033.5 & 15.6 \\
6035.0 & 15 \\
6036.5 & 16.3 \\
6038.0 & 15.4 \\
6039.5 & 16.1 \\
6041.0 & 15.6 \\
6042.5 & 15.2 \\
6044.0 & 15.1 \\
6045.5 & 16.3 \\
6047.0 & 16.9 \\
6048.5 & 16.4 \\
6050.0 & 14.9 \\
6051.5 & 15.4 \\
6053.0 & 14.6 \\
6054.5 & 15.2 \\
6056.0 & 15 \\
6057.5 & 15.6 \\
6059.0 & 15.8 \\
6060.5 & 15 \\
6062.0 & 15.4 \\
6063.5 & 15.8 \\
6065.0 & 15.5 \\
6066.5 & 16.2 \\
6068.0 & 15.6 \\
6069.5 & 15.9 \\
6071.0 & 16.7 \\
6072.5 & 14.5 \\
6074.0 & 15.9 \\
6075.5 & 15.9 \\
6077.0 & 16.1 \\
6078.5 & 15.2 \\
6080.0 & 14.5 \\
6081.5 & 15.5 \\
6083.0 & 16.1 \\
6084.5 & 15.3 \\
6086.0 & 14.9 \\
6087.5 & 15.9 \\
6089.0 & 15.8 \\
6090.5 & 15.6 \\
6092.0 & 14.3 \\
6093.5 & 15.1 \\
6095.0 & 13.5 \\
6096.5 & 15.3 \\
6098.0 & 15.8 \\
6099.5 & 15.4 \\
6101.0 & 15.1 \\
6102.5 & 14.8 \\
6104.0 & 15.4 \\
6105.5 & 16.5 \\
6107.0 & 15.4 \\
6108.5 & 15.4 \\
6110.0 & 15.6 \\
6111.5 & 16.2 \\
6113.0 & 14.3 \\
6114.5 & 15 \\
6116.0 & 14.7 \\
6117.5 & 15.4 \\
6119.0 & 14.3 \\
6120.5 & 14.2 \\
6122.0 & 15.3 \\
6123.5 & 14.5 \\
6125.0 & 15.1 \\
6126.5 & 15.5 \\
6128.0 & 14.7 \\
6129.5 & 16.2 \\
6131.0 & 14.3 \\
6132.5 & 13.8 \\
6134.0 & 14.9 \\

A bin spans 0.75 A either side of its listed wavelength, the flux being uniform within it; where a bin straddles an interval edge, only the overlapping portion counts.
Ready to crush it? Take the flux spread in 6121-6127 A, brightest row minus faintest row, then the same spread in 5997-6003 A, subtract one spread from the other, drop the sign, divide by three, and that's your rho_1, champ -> 0.13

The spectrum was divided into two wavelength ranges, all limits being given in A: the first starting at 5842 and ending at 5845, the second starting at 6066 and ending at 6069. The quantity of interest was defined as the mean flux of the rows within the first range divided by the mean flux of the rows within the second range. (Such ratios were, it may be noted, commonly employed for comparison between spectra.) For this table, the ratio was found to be 1.04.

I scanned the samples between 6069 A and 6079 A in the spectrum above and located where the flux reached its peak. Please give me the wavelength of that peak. 6071.0 A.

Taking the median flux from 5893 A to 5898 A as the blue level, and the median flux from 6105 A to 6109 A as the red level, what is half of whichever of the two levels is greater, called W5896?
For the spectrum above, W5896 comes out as 7.95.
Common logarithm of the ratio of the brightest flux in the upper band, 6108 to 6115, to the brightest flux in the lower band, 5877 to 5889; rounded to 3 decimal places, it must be -0.029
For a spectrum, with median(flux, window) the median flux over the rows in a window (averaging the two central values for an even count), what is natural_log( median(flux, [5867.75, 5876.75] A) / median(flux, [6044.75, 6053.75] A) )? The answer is 0.058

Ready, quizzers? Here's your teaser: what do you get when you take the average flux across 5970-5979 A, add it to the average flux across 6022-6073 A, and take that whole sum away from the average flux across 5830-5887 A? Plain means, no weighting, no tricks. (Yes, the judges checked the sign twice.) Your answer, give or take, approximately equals -15.3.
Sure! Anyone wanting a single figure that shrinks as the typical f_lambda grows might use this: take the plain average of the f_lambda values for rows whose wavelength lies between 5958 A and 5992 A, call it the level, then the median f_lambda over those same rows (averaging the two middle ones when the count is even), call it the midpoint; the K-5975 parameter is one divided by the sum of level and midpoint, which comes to 0.0308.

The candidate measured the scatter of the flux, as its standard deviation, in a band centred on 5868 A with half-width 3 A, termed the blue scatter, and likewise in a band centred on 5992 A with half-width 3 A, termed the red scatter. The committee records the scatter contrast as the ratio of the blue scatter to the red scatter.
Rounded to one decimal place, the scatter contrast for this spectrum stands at 1.8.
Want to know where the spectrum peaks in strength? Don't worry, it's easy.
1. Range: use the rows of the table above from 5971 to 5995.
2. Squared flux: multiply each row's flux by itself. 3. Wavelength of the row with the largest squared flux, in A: 5984.0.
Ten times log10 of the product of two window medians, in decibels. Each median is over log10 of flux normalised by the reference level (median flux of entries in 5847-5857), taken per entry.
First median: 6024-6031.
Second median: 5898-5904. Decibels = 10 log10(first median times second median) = -38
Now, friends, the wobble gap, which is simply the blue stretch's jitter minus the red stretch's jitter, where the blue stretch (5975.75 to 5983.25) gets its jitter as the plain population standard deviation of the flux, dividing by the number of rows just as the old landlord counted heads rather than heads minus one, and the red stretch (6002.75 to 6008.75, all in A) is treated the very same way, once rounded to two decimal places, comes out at 0.17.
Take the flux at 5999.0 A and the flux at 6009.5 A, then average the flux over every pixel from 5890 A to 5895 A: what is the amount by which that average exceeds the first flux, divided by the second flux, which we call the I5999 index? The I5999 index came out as 0.03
